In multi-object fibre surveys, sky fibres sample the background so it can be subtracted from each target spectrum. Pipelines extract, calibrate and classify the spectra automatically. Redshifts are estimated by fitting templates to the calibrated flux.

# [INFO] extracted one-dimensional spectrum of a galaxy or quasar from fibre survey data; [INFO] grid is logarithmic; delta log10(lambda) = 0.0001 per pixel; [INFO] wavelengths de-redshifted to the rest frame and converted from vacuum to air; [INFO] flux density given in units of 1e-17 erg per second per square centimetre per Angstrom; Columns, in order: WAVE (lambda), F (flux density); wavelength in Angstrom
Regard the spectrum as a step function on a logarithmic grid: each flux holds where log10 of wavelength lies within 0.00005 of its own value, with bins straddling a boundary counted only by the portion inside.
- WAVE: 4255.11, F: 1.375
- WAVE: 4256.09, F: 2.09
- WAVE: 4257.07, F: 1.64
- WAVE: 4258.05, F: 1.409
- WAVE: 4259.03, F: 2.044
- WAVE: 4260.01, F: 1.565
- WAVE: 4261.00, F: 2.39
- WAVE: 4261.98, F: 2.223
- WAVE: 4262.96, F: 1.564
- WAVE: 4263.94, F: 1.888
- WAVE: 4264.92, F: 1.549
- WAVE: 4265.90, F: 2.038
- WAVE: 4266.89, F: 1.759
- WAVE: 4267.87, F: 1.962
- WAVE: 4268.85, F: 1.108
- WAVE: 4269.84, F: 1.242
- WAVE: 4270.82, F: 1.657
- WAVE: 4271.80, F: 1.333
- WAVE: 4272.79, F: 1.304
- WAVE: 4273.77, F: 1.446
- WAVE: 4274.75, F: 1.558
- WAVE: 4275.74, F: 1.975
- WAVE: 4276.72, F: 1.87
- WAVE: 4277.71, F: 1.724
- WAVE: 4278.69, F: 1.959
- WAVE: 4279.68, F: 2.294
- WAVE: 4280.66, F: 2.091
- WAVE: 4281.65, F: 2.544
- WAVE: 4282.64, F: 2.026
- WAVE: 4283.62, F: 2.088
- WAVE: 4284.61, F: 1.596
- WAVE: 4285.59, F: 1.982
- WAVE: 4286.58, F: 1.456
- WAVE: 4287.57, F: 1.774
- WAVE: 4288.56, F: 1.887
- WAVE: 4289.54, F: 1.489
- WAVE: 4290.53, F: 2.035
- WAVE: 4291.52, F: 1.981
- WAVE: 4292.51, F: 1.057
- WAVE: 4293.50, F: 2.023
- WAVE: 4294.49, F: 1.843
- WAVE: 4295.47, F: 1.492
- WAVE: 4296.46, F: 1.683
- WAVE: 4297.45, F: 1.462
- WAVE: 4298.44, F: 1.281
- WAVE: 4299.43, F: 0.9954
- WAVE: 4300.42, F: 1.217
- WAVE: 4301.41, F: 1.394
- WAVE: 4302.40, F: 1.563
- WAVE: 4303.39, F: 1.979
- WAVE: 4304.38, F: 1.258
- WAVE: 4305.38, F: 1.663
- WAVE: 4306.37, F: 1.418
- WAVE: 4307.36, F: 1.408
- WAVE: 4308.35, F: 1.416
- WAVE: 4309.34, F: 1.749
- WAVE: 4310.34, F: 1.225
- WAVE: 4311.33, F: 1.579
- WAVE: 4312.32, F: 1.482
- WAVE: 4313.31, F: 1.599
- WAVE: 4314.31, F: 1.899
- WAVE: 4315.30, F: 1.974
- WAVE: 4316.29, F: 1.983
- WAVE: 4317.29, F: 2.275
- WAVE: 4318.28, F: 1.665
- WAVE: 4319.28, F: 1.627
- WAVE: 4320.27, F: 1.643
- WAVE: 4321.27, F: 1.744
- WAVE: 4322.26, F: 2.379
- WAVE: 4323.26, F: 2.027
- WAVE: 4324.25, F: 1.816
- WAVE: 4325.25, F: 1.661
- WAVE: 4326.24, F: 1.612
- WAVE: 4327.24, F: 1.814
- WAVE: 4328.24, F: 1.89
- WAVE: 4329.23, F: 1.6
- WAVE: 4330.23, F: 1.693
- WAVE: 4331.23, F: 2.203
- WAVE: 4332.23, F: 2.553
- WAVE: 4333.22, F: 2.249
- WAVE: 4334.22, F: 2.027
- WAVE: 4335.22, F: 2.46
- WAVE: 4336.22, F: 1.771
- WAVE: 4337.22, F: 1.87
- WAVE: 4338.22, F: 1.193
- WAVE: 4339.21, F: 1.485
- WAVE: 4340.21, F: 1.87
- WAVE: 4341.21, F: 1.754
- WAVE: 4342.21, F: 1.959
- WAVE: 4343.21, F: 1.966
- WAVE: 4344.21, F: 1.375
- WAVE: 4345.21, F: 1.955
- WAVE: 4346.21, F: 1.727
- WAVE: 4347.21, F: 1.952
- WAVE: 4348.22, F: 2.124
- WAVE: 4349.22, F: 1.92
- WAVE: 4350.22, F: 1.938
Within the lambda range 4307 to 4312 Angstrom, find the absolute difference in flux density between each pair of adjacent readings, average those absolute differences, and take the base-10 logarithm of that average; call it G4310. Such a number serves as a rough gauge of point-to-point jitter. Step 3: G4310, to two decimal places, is -0.52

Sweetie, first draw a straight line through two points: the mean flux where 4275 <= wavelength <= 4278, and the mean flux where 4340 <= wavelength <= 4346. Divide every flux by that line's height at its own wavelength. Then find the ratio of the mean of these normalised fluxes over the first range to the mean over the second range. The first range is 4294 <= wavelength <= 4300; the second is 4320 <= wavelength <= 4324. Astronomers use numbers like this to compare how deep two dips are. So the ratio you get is 0.74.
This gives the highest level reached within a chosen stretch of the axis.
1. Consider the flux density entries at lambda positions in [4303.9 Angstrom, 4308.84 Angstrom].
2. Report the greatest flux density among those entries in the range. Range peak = 1.663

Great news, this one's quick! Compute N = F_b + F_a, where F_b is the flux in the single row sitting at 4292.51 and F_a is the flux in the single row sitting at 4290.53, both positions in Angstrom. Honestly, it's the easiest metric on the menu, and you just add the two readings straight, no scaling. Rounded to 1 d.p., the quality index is 3.1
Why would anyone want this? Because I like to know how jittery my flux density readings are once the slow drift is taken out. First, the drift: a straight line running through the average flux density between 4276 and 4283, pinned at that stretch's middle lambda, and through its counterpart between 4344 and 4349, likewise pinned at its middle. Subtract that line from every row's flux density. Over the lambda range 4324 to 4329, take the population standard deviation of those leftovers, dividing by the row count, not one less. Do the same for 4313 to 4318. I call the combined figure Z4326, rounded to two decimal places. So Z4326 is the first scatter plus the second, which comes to 0.33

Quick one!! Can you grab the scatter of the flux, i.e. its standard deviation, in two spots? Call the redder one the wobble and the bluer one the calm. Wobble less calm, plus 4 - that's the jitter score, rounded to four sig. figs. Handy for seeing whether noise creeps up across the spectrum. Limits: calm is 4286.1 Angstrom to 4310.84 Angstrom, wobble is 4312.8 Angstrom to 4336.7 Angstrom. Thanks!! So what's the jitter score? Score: 3.991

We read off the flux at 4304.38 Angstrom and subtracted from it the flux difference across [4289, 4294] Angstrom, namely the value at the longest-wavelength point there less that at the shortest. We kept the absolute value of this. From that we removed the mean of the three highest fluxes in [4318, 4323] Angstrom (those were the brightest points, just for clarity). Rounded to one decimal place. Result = -1.2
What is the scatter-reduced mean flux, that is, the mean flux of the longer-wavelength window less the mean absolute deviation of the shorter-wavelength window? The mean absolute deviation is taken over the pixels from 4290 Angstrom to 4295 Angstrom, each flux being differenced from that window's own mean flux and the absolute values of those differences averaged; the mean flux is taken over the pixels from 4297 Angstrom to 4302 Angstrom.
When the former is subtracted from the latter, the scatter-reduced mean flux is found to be 0.98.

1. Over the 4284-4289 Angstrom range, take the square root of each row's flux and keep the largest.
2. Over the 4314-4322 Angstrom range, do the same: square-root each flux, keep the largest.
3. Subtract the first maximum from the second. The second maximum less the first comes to 0.10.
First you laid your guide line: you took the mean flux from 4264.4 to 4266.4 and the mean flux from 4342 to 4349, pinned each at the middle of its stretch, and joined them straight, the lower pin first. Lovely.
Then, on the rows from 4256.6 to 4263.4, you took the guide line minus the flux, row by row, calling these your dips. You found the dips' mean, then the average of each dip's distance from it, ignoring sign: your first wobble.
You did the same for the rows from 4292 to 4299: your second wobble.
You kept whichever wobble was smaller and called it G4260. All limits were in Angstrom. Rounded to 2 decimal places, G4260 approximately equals 0.26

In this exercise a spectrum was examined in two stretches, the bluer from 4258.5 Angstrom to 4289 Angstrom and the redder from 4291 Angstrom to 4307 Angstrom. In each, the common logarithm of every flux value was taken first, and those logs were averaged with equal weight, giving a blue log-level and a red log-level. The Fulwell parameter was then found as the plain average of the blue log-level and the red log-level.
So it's 0.210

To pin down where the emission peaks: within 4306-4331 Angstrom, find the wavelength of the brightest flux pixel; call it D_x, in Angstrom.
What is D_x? 4322.26 Angstrom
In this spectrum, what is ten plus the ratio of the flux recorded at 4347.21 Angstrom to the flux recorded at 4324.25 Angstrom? 11.1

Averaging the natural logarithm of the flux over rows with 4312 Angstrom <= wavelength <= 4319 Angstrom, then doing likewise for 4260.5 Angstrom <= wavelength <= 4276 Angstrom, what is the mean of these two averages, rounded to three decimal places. 0.550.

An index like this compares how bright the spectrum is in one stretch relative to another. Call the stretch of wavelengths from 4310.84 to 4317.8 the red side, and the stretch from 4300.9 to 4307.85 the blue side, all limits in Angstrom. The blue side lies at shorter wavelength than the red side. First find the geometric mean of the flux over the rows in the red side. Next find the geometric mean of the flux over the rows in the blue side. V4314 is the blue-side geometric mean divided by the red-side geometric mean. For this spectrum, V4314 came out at 0.84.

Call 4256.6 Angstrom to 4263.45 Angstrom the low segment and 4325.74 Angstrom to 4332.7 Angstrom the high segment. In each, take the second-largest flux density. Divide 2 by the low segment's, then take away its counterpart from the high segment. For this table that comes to -1.3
